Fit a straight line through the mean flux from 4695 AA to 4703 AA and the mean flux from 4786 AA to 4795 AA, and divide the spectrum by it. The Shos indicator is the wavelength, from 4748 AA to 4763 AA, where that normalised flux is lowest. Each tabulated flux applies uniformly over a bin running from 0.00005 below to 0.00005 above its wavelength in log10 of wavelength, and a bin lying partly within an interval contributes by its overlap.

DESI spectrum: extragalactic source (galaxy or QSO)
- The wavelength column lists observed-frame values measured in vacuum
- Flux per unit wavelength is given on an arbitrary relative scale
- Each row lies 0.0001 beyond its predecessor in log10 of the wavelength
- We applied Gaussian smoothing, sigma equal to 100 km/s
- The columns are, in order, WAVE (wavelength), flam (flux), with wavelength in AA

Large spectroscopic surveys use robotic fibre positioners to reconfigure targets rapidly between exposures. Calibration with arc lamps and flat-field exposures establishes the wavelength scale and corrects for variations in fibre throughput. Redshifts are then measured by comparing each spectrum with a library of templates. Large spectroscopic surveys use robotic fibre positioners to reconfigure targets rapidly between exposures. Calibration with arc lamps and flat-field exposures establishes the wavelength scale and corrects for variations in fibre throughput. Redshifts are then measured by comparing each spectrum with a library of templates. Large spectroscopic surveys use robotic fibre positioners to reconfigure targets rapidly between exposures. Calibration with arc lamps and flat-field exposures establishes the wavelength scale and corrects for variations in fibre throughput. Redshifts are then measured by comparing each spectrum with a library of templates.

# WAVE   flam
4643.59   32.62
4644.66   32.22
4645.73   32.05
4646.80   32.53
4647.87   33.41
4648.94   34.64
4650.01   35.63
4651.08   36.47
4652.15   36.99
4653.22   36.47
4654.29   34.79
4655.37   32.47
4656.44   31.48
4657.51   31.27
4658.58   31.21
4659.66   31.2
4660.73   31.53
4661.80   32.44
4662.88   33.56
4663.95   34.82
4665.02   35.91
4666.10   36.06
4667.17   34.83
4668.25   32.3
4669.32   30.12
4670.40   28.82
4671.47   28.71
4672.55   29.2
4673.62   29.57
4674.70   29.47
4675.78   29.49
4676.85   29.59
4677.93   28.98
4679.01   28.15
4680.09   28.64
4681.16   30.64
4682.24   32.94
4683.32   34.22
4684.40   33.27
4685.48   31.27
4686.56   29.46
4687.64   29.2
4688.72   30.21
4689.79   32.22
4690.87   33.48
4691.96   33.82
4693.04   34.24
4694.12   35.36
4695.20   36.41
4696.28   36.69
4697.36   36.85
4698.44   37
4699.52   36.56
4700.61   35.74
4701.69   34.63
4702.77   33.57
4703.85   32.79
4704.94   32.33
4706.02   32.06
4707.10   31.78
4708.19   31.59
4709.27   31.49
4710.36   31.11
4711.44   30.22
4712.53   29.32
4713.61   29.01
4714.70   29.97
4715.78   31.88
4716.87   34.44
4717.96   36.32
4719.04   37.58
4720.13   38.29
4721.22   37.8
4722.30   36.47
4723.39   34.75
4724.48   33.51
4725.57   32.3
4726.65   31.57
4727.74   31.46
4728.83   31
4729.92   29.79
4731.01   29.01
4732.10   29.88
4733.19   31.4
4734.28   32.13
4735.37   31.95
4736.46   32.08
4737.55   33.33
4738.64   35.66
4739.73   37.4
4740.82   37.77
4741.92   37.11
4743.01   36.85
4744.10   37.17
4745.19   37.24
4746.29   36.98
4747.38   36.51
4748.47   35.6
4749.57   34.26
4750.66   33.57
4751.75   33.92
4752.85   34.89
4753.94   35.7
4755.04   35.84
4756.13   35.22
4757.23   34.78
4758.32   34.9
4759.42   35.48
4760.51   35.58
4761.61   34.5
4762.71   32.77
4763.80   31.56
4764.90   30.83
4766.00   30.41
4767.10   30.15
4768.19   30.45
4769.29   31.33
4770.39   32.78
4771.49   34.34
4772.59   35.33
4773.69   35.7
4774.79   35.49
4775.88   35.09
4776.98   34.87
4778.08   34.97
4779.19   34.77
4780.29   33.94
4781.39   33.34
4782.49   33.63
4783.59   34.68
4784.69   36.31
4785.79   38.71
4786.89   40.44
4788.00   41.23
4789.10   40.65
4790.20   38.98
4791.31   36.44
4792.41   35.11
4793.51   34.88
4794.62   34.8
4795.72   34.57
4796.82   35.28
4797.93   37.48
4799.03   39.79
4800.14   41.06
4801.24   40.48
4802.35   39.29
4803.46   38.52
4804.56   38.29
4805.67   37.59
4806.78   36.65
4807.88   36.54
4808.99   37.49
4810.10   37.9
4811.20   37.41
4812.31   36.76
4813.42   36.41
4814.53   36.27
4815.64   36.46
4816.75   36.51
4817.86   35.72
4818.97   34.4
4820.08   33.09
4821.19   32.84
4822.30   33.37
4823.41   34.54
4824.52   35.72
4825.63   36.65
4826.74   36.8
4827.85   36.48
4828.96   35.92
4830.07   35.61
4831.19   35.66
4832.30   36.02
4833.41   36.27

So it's 4762.71 AA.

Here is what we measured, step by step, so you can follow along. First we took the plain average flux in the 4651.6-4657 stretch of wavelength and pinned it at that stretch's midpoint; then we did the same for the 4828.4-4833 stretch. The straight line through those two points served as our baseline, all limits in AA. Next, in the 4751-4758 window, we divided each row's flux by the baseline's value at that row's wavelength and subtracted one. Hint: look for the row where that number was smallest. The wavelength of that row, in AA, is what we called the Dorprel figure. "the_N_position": 4751.75 AA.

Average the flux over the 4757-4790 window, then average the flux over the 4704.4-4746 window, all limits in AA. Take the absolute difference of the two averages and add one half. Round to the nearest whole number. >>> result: 2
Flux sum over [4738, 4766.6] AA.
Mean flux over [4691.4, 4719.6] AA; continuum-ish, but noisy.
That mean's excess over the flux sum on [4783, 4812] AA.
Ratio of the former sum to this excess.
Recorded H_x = -0.96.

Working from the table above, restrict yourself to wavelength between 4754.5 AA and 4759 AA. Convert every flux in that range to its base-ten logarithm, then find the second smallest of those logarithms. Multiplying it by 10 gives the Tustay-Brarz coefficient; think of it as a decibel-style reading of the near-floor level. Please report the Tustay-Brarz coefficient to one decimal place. 15.4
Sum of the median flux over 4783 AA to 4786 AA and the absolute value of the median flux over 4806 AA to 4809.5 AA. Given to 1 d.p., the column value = 73.0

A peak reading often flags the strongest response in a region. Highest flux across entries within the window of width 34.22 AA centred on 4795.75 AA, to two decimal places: 41.23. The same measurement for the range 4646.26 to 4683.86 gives 36.99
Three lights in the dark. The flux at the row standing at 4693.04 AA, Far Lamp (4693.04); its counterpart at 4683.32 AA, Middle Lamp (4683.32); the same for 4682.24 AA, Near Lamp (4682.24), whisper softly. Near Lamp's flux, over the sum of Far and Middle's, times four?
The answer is 1.9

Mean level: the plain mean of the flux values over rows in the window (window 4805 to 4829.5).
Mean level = 36.0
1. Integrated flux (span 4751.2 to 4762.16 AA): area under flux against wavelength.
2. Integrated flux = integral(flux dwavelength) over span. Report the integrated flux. 384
